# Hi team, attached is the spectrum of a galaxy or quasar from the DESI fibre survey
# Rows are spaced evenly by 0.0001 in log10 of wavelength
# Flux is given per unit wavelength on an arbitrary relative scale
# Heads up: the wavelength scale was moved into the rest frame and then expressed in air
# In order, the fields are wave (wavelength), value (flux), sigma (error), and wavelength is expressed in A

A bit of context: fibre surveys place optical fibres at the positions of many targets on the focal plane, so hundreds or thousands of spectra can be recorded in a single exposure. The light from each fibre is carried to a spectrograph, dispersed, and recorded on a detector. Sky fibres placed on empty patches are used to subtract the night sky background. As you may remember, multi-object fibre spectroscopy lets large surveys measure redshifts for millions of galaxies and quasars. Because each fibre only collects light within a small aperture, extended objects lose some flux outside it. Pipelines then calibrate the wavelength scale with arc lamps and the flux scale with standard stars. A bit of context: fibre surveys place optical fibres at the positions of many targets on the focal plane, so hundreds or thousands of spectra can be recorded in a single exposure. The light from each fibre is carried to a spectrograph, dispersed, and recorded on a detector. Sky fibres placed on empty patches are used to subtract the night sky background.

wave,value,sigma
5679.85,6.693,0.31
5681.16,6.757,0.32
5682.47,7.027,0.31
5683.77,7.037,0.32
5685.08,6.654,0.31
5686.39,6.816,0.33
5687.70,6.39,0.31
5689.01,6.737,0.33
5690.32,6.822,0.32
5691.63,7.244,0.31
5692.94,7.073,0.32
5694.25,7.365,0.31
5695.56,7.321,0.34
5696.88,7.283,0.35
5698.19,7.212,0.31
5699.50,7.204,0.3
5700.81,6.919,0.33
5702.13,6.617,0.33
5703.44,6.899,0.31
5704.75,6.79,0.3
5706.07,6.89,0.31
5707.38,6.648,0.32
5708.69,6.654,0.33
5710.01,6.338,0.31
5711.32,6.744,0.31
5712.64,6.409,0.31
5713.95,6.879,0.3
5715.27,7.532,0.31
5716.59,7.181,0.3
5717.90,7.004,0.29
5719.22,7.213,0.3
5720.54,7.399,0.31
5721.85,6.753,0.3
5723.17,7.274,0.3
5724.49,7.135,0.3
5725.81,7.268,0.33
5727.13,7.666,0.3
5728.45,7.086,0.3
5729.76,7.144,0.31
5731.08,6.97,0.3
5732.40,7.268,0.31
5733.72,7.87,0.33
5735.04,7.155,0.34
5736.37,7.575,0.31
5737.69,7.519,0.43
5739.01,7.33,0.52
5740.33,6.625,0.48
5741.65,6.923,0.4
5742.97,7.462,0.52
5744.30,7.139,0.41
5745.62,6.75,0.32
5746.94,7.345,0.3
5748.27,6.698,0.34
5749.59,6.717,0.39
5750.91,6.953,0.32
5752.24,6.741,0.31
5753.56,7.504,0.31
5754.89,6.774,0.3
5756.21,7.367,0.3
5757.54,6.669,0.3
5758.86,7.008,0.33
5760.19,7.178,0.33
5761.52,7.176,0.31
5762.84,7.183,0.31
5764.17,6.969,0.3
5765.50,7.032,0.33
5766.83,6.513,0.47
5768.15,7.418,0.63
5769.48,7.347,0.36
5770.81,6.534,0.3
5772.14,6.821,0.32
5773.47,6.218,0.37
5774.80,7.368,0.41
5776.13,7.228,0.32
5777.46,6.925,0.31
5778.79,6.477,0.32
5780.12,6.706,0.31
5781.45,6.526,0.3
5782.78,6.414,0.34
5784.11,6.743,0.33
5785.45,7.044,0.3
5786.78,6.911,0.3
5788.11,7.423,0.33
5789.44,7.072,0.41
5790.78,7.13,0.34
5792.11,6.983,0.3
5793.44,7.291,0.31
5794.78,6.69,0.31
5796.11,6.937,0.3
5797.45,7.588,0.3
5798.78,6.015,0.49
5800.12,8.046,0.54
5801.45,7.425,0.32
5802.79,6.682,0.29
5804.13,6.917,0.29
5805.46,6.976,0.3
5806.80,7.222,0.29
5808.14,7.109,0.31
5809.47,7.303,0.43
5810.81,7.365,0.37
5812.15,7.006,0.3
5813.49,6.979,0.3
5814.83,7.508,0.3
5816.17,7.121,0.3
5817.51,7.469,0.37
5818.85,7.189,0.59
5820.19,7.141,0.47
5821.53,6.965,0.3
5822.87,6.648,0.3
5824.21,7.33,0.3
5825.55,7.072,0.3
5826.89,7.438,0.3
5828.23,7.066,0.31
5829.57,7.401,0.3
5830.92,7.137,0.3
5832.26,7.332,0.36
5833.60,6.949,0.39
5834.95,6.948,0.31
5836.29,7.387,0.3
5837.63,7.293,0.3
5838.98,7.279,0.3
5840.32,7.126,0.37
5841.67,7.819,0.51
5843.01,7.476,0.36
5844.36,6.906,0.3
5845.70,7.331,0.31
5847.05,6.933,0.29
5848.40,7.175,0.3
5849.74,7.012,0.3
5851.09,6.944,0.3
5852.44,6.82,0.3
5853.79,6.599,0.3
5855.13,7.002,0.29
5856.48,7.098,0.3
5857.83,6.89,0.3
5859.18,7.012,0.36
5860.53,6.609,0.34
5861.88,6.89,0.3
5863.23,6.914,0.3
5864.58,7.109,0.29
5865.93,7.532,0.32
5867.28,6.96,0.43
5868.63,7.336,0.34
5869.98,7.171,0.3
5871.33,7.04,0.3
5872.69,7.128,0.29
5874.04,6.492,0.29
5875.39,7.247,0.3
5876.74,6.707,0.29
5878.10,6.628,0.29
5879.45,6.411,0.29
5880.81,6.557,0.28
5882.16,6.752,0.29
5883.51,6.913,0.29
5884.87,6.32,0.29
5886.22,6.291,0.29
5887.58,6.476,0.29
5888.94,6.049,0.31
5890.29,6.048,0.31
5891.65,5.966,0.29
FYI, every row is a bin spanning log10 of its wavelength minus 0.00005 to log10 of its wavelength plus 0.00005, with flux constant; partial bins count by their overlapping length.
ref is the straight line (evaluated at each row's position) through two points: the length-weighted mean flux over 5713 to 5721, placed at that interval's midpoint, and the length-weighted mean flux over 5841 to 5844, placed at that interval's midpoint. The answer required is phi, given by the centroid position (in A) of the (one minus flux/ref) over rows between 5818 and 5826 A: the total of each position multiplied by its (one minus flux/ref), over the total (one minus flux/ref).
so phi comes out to 5822.3 A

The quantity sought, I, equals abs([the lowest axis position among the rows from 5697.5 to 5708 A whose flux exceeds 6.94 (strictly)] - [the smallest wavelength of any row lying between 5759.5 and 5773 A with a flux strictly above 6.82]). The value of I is 62.0 A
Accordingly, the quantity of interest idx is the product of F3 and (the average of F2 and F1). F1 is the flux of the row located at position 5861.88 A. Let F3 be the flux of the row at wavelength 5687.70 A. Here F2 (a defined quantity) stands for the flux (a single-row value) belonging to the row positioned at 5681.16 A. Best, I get 44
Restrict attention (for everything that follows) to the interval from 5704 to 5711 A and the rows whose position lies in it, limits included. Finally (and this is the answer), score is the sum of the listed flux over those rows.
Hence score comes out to 33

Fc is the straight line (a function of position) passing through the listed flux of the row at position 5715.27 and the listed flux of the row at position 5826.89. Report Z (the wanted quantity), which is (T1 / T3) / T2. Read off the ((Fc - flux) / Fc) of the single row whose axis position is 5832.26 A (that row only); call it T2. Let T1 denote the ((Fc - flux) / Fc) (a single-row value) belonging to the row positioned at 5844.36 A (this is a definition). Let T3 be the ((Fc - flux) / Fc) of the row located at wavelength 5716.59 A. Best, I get 110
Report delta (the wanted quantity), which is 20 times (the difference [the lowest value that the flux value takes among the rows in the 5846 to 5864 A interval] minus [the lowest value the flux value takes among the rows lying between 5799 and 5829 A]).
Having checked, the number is -1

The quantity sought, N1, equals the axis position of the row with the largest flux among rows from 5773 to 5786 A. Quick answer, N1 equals 5774.80 A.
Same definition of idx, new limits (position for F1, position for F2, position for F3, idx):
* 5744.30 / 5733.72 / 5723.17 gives 55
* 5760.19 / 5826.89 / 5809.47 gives 53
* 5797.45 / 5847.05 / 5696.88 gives 53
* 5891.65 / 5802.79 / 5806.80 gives 46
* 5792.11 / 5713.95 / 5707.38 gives 46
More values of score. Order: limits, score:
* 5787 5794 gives 36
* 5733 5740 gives 37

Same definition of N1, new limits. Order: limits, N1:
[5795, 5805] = 5800.12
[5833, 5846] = 5841.67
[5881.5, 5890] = 5883.51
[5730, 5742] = 5733.72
